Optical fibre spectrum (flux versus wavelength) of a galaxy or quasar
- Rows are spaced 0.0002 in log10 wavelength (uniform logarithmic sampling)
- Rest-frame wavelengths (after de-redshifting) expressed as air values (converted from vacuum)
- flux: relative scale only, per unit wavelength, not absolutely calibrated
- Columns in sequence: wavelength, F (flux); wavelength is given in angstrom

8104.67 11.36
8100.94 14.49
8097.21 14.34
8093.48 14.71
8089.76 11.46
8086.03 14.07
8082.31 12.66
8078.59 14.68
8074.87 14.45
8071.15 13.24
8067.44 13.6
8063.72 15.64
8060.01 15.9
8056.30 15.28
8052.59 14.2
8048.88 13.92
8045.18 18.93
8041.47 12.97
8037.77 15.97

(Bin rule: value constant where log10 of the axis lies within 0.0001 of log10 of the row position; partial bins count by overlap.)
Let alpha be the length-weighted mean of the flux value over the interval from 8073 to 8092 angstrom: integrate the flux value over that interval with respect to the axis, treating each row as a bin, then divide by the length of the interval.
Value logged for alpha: 13.5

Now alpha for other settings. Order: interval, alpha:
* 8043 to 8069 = 15.3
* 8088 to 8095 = 13.0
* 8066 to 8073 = 13.4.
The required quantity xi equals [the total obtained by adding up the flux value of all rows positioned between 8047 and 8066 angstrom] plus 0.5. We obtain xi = 75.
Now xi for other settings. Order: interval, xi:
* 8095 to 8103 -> 29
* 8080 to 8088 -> 27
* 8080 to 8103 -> 82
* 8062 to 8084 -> 85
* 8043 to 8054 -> 48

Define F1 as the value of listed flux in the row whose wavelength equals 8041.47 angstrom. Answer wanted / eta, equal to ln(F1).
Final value 2.56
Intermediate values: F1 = 12.97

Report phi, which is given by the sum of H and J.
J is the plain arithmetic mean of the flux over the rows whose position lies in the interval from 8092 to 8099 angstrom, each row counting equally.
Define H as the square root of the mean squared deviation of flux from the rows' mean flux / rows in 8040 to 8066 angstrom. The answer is 16.31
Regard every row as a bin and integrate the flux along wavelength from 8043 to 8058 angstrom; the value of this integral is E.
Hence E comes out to 233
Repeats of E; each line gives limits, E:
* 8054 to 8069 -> 227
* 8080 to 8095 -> 199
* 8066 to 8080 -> 196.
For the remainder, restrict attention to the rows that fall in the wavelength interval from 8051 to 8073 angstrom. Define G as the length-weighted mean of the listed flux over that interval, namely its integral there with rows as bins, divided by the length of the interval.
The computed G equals 14.7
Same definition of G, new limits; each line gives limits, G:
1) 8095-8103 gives 14.4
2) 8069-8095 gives 13.6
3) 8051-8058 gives 14.7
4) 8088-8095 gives 13.0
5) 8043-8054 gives 15.7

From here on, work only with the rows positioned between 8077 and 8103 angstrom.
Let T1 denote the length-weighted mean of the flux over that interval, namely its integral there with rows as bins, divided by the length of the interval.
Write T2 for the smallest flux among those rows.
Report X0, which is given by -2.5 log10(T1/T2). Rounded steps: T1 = 13.7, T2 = 11.46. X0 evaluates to -0.20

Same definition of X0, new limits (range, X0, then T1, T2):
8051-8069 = -0.10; 15.0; 13.6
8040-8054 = -0.16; 15.1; 12.97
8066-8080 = -0.06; 14.0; 13.24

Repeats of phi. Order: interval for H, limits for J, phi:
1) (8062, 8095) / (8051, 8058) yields 15.92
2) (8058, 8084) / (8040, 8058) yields 16.18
